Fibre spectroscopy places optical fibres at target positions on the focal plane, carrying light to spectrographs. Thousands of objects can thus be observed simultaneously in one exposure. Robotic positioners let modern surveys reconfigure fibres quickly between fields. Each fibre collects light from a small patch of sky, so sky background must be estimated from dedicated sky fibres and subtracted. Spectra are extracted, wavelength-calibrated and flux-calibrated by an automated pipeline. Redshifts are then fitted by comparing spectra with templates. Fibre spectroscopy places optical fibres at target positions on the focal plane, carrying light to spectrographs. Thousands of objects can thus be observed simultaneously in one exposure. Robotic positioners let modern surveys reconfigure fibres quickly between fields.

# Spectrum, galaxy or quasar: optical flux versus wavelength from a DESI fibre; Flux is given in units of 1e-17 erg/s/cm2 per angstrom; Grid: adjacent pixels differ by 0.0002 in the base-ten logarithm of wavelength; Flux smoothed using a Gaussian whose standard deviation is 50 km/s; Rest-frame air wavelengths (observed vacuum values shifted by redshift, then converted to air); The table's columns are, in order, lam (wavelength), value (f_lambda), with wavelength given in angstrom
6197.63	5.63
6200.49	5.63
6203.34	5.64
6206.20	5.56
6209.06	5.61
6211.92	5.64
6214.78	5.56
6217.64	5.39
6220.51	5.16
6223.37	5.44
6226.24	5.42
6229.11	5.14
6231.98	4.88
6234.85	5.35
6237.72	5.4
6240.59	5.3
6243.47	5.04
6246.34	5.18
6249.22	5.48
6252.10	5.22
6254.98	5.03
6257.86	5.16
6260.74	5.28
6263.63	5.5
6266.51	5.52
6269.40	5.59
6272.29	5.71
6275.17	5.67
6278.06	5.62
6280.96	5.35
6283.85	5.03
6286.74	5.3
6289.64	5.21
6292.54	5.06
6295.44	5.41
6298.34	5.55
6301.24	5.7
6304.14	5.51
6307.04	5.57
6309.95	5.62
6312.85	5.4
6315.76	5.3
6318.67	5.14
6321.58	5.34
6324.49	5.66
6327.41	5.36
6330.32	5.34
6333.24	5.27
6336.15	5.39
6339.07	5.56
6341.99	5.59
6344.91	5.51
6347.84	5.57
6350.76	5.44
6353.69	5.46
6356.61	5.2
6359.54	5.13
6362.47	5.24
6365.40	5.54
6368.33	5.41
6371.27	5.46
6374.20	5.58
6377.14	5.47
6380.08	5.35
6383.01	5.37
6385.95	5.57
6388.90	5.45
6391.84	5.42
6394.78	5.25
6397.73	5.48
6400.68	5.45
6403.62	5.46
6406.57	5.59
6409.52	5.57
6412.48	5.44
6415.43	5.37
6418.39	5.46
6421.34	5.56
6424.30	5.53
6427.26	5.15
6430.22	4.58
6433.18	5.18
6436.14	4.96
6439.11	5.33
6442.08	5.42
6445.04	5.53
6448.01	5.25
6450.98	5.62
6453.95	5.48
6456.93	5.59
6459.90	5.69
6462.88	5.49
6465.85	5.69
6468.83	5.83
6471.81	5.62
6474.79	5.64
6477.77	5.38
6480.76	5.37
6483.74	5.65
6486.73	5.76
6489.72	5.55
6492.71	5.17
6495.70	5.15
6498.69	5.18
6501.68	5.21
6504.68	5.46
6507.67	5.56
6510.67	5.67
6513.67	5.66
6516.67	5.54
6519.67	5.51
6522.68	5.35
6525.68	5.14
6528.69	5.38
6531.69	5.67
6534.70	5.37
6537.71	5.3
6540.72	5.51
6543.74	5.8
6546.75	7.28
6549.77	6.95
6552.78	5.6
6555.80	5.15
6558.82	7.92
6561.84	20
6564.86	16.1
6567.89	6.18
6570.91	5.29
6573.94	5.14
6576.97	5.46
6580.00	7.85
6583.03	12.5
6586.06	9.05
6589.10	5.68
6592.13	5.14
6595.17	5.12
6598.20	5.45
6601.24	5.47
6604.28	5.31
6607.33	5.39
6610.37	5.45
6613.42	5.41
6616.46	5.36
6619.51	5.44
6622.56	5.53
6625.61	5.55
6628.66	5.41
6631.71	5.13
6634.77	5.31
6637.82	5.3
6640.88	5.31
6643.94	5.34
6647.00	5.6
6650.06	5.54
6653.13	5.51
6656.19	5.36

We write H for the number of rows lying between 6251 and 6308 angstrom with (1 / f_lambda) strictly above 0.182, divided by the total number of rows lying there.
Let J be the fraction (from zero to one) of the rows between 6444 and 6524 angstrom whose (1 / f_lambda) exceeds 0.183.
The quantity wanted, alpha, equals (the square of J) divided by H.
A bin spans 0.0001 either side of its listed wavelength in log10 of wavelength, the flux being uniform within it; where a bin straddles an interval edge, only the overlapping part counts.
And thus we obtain 0.2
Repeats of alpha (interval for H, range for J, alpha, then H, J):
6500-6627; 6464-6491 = 0.1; 0.500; 0.22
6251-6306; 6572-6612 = 0.7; 0.526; 0.62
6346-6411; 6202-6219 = 0.0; 0.727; 0.17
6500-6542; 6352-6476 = 0.6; 0.500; 0.55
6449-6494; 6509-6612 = 0.6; 0.333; 0.44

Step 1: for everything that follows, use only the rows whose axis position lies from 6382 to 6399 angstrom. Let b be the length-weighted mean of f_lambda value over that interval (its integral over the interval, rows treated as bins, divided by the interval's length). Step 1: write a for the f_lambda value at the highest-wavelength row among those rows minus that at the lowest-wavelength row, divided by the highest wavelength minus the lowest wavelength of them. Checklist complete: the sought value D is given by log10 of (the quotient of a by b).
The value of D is -2.9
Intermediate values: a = 0.007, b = 5.42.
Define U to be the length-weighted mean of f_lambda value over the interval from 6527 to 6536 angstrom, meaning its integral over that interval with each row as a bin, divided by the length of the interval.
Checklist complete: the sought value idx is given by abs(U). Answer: 5.47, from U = 5.47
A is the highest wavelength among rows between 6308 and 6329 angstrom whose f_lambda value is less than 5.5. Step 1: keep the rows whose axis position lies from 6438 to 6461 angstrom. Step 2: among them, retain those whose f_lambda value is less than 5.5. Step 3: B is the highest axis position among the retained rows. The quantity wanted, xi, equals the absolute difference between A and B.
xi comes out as 126.5 angstrom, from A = 6327.41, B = 6453.95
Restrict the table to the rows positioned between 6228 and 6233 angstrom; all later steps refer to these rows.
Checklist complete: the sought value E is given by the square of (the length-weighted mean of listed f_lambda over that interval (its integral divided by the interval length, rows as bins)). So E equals 25.1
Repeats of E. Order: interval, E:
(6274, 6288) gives 29.0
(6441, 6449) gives 29.3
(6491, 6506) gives 27.4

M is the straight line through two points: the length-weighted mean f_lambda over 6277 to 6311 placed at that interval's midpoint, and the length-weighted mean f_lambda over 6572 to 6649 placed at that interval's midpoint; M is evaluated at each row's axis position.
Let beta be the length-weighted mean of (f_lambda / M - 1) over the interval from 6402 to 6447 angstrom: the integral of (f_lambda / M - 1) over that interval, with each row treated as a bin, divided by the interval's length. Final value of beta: -0.048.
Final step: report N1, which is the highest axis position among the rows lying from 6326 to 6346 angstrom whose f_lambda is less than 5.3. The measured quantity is 6333.24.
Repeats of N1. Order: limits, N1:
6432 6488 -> 6448.01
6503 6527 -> 6525.68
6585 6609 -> 6595.17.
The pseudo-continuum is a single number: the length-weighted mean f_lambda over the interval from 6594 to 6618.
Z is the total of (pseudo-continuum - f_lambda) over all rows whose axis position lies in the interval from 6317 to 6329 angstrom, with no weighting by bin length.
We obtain 0.0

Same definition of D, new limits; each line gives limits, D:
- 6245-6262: -2.9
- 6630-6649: -2.2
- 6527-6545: -2.3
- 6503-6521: -3.2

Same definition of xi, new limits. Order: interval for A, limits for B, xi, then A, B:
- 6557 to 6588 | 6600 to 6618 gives 39.5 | 6576.97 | 6616.46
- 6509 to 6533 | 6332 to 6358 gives 172.1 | 6528.69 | 6356.61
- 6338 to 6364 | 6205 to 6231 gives 133.4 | 6362.47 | 6229.11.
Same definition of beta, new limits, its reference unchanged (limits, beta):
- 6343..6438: -0.031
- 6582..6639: -0.001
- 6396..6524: -0.039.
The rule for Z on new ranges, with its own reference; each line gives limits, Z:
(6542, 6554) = -4.1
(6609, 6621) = -0.2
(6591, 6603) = 0.3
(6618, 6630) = -0.4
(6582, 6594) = -10.9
